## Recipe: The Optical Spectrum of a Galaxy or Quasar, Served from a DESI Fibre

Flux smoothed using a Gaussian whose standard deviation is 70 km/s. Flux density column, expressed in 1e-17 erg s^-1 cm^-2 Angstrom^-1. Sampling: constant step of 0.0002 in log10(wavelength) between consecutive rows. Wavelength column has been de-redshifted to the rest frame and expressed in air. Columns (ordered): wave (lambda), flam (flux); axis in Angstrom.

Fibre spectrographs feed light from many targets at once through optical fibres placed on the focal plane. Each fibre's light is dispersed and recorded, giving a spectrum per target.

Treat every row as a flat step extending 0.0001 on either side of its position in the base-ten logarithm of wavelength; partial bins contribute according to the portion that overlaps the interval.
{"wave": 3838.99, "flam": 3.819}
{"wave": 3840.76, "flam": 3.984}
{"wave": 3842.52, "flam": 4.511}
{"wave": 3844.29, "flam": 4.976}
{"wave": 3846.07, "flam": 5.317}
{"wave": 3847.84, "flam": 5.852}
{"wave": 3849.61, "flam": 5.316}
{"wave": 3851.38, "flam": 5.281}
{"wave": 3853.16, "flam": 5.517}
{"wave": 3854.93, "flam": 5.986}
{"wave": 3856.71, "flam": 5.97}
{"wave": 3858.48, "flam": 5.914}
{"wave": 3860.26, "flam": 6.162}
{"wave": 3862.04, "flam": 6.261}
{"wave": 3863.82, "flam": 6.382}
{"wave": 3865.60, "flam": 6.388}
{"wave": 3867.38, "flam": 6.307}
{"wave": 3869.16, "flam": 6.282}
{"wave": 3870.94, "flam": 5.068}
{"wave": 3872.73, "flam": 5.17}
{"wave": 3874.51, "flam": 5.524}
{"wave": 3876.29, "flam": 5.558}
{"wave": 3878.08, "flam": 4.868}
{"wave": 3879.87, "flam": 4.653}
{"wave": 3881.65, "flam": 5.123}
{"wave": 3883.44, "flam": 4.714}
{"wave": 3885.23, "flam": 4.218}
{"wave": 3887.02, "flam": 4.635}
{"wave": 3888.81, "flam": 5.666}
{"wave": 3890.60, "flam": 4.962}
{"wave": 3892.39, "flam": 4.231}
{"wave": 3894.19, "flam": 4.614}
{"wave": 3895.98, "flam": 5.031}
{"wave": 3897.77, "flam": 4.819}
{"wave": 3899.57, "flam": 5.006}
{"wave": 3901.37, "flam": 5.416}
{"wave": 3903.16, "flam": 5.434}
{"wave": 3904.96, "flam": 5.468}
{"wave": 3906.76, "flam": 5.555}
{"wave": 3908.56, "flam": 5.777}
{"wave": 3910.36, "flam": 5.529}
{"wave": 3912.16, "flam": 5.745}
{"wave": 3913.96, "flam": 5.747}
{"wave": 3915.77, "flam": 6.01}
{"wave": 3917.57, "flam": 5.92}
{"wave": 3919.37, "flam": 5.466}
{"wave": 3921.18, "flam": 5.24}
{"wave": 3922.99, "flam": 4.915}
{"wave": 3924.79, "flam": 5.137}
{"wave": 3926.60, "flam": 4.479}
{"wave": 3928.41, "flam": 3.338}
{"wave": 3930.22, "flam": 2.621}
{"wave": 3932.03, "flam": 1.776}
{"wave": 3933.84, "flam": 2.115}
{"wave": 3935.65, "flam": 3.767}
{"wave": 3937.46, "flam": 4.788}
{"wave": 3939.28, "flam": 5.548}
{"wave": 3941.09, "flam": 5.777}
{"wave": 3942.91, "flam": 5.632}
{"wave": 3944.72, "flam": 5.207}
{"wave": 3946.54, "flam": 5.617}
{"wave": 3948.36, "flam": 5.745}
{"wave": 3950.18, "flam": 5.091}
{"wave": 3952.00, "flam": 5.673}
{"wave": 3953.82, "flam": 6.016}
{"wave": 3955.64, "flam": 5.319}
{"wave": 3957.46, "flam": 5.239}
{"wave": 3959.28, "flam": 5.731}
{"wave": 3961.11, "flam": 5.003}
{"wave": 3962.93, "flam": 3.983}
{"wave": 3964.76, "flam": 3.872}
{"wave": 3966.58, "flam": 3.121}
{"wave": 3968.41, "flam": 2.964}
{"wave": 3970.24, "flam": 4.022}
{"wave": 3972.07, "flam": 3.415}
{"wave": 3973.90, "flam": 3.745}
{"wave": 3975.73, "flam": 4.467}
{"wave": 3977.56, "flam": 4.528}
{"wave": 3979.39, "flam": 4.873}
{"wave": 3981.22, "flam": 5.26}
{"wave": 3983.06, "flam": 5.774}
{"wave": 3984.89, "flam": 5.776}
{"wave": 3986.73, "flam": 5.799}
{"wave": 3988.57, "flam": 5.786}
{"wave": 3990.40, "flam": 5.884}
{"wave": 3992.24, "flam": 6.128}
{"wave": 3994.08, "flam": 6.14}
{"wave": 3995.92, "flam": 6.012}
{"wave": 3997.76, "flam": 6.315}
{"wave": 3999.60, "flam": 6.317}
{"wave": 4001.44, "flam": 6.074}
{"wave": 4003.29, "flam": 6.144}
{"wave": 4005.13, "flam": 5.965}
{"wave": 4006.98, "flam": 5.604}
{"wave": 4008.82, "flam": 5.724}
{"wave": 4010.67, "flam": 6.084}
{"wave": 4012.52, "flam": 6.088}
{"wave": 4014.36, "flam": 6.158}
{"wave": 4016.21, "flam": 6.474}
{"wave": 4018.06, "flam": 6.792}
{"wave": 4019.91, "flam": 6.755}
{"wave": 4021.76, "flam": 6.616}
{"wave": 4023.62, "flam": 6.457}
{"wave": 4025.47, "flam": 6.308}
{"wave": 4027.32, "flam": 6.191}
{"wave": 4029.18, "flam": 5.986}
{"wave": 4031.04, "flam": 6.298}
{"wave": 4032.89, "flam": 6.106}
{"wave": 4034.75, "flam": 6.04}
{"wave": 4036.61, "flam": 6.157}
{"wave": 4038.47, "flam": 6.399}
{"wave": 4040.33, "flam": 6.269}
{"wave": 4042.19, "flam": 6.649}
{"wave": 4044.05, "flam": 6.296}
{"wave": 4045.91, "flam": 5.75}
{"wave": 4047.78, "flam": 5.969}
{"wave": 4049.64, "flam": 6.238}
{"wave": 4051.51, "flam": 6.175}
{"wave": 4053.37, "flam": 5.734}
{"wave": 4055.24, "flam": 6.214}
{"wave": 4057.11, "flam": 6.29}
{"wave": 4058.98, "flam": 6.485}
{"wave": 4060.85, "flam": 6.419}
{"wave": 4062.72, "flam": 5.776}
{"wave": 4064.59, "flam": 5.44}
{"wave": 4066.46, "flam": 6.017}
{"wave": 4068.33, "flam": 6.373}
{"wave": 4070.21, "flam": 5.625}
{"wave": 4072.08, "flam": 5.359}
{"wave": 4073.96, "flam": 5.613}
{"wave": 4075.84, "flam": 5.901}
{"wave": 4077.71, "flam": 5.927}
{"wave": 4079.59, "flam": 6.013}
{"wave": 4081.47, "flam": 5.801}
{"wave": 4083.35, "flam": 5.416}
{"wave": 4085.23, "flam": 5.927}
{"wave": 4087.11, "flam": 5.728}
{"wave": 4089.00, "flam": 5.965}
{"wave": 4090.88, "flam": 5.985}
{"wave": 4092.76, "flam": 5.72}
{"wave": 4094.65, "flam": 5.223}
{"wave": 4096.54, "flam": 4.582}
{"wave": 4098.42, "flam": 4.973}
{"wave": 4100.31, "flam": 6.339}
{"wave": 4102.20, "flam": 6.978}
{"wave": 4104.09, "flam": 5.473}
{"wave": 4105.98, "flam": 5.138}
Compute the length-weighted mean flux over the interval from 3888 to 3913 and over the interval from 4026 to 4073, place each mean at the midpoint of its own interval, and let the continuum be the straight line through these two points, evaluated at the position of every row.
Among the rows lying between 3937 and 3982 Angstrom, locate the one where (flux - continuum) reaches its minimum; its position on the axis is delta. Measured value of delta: 3968.41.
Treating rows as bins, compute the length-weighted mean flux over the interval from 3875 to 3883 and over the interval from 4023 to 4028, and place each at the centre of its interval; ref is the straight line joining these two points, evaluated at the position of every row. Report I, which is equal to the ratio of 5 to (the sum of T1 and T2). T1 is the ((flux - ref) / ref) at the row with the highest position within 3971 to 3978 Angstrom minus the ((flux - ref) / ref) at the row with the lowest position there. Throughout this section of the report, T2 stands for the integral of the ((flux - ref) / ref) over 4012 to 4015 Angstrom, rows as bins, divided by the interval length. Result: 30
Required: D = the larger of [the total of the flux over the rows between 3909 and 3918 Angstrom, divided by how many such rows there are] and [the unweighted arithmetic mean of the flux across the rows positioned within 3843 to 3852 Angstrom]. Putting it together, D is 5.8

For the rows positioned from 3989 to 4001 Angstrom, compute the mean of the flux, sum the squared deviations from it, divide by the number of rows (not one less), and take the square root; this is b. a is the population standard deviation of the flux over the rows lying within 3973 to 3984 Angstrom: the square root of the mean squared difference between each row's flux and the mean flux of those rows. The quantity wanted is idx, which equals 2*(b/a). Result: 0.5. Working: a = 0.64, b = 0.15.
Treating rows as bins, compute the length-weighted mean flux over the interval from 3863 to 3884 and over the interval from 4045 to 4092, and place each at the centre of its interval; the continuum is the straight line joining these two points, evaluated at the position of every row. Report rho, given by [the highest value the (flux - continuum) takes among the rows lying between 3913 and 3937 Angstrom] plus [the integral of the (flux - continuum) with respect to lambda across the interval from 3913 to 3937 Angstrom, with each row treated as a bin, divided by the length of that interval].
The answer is -0.9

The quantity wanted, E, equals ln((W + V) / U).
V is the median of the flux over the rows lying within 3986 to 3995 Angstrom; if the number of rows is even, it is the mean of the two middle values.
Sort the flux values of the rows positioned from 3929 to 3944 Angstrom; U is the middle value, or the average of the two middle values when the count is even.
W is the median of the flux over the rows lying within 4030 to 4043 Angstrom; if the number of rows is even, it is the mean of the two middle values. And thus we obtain 1.0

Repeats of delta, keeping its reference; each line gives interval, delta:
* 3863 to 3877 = 3870.94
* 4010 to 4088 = 4083.35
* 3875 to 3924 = 3892.39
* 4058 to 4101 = 4096.54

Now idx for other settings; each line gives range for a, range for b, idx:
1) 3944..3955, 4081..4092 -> 1.2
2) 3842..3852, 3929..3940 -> 6.9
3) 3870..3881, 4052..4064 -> 1.8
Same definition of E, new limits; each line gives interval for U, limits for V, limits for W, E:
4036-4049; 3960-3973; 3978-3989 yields 0.4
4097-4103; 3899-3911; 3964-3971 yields 0.3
